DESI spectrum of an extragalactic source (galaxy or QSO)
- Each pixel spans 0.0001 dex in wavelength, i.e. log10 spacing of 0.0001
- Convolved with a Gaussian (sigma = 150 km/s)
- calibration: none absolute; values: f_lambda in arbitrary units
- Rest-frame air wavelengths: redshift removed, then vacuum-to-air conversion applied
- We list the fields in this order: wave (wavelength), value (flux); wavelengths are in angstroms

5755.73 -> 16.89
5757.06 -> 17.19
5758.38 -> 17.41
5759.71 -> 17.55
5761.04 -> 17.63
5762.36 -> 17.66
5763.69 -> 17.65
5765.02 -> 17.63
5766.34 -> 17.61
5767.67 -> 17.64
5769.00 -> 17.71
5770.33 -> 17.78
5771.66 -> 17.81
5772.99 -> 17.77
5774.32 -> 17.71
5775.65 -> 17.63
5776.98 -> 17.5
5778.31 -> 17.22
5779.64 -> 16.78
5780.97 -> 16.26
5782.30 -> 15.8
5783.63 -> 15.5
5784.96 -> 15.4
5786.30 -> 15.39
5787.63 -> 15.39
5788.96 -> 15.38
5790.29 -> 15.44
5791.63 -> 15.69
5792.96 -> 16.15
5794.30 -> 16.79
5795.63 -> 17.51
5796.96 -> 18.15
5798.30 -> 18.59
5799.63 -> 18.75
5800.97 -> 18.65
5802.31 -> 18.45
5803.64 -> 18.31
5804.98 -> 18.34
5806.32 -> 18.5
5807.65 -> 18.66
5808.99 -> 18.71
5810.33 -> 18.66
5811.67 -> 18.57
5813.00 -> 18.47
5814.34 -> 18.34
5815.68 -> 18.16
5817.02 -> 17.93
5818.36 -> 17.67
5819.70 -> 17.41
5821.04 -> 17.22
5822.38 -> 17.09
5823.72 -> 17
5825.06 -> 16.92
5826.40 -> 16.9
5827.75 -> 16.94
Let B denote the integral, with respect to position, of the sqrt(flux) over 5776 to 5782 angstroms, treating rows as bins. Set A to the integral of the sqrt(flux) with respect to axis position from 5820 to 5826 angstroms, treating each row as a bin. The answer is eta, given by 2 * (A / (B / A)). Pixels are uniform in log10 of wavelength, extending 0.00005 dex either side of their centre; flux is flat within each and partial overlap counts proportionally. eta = 50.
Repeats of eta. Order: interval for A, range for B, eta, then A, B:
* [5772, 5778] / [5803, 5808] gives 59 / 25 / 21.5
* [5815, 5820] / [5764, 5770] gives 35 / 21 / 25.2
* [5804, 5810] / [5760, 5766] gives 53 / 26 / 25.2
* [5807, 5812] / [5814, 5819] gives 44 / 22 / 21.2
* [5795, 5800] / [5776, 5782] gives 37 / 21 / 24.7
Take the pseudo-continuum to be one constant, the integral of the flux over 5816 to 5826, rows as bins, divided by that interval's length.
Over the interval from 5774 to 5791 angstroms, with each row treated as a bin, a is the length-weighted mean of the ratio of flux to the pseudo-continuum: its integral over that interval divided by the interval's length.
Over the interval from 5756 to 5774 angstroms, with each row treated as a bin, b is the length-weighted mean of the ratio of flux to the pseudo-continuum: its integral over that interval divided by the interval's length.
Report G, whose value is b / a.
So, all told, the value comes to 1.08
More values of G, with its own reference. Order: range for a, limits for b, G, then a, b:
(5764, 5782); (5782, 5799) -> 0.93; 1.01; 0.94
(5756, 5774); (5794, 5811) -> 1.04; 1.01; 1.06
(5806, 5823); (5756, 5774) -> 0.97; 1.04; 1.01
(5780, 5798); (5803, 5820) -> 1.13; 0.93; 1.06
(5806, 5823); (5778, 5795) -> 0.88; 1.04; 0.92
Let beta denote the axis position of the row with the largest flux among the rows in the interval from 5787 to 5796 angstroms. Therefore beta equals 5795.63 angstroms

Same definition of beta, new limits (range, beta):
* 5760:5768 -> 5762.36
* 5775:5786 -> 5775.65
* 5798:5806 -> 5799.63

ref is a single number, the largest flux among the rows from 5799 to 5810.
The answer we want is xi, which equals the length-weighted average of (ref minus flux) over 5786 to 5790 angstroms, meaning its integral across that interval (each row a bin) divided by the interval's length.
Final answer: 3.4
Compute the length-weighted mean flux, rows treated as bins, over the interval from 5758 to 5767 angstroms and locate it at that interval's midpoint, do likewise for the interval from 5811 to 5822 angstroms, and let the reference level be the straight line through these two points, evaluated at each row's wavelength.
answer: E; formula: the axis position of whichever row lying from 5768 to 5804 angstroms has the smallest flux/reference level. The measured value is 5788.96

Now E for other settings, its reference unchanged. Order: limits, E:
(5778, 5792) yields 5788.96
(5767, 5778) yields 5776.98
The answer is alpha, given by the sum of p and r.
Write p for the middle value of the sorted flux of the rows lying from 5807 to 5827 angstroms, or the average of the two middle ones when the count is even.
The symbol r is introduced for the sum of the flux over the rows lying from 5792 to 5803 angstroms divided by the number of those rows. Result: 35.8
